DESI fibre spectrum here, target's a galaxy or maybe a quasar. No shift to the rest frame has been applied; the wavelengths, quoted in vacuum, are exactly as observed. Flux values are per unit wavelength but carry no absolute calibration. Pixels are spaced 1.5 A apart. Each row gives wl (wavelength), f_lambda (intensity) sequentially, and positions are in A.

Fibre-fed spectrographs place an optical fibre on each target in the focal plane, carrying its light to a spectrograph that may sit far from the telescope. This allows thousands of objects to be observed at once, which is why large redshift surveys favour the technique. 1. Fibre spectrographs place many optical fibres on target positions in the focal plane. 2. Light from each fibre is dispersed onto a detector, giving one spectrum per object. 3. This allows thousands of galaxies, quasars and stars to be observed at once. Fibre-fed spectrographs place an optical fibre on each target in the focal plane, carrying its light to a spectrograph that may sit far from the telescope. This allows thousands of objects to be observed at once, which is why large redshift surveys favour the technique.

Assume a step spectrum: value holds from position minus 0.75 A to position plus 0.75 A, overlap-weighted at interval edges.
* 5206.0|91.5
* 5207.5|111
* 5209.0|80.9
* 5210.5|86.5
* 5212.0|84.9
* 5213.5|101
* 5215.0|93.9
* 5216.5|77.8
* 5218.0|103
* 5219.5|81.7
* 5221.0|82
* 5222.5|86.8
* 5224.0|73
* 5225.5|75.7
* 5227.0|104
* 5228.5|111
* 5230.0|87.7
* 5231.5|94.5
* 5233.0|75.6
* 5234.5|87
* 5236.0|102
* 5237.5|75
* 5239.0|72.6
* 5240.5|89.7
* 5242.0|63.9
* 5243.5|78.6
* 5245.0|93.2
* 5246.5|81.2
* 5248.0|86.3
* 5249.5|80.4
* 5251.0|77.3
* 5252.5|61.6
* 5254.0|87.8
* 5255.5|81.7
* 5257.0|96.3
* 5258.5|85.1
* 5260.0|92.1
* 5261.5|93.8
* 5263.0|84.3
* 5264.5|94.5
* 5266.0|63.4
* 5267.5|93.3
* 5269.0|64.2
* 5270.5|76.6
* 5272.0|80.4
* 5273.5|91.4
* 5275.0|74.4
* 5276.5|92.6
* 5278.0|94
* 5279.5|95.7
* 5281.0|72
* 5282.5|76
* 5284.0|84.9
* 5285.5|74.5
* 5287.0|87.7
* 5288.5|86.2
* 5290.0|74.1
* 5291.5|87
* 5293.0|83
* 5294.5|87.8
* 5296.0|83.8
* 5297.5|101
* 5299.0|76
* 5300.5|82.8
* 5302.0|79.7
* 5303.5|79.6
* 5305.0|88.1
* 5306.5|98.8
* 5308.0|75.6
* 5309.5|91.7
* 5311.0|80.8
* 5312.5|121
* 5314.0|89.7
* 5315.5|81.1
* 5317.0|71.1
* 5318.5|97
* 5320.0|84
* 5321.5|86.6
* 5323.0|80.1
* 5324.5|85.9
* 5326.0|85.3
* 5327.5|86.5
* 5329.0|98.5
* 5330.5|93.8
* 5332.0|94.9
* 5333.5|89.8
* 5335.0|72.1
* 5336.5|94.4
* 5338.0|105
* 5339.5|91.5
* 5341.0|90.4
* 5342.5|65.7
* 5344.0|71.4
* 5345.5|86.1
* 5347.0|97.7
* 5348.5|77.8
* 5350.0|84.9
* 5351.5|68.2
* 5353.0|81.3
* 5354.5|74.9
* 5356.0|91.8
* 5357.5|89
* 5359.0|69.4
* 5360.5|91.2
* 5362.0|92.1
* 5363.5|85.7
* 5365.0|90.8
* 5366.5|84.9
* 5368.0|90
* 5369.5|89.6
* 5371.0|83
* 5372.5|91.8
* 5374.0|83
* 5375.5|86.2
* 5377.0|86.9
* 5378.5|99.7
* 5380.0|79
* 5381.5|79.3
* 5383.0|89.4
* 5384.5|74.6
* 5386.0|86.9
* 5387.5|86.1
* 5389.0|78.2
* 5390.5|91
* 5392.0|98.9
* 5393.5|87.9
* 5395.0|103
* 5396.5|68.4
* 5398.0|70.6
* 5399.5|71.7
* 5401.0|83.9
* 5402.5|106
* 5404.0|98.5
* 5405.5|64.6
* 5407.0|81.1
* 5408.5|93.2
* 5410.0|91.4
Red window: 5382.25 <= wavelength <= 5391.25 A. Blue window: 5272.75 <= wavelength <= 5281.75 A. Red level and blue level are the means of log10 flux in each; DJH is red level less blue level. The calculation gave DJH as -0.010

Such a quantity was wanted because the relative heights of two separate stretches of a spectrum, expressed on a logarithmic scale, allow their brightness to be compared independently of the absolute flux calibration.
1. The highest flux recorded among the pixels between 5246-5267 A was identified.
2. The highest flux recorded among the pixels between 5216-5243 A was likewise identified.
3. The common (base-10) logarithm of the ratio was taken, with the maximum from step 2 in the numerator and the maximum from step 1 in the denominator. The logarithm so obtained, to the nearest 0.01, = 0.06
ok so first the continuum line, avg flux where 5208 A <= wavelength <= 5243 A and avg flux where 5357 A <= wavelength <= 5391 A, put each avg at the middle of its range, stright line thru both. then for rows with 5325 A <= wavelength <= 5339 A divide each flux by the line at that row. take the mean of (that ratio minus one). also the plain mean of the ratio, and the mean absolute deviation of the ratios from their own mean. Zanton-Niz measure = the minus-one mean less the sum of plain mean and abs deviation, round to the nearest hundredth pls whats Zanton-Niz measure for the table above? -1.08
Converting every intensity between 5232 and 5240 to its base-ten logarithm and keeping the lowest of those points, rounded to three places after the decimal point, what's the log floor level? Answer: 1.861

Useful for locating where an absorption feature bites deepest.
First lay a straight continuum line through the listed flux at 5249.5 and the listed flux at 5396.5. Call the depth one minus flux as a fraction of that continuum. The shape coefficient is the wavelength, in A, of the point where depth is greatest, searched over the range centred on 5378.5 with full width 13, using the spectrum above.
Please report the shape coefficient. 5384.5 A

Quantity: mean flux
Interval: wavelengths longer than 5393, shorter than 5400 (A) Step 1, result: 80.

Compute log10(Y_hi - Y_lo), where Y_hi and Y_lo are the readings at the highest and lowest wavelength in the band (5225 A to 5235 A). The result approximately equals 1.1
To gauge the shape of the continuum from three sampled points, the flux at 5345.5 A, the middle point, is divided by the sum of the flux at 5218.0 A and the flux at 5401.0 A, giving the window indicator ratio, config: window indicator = 0.461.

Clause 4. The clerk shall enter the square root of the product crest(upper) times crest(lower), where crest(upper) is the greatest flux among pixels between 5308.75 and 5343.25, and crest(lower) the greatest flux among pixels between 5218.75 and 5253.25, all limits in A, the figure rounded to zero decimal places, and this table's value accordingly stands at 116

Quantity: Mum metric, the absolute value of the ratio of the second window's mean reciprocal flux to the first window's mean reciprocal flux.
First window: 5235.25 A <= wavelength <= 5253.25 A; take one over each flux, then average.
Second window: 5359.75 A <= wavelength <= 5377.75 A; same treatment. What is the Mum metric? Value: 0.90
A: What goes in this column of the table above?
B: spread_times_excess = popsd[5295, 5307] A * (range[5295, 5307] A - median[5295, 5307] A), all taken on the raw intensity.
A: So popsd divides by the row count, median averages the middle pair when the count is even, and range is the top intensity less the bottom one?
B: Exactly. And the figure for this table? -500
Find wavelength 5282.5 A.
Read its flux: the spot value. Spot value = 76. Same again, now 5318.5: 97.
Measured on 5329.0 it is 98.5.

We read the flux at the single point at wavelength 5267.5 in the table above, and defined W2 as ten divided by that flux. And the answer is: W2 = 0.107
